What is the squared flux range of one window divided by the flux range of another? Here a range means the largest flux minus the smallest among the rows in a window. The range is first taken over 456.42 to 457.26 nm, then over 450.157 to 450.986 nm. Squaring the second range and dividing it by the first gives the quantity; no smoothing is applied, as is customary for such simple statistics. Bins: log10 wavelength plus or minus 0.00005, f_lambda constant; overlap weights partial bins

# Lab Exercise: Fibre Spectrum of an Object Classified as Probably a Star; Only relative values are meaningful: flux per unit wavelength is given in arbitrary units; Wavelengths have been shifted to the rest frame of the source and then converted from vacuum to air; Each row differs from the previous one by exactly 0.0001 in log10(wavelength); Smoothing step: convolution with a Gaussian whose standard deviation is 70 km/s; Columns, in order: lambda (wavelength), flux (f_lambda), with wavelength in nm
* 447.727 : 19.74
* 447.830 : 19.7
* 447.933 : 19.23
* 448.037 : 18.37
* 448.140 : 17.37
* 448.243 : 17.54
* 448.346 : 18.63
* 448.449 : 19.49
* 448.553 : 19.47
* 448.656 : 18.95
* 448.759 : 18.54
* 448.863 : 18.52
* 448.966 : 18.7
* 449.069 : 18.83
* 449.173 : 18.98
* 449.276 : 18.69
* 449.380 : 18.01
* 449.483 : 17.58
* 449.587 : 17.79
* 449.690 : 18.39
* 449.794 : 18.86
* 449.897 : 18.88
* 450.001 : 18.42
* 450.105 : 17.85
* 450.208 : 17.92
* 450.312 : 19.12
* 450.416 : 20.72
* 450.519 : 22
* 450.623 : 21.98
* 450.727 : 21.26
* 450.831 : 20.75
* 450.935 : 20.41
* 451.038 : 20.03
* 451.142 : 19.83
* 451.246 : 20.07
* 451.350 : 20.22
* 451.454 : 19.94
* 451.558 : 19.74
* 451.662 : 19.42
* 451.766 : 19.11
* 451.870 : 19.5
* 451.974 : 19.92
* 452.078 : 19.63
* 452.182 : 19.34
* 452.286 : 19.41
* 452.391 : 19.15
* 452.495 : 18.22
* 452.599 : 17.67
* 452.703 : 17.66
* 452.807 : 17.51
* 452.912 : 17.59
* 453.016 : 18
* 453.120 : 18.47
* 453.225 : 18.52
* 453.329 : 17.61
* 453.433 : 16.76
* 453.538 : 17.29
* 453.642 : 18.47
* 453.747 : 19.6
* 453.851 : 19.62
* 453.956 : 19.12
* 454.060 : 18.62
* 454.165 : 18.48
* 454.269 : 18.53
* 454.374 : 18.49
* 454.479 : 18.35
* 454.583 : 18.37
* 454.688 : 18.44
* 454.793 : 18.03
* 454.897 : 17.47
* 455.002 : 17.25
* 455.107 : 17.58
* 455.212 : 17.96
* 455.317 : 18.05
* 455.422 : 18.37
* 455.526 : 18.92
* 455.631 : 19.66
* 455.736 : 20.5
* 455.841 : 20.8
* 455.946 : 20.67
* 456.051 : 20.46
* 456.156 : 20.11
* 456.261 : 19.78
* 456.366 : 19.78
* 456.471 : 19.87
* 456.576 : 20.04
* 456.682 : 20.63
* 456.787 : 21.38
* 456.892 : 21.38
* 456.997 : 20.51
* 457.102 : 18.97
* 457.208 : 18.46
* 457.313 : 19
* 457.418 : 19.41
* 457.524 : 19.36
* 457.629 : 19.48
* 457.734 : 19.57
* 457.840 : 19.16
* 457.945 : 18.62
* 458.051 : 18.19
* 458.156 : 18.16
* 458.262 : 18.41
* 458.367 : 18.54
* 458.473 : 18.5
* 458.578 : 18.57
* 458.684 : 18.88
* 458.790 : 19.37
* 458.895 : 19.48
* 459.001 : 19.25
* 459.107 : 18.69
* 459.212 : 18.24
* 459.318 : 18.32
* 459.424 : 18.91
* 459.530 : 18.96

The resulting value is 5.7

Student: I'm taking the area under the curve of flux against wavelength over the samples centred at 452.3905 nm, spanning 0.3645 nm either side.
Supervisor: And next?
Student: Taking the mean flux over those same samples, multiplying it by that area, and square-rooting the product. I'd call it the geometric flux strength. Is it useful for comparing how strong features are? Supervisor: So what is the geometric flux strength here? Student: 16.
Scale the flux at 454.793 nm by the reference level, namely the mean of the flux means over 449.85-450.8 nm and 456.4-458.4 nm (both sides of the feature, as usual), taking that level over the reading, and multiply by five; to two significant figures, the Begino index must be 5.4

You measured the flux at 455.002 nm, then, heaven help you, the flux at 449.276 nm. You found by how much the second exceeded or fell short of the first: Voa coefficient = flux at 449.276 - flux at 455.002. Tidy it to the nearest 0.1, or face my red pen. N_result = 1.4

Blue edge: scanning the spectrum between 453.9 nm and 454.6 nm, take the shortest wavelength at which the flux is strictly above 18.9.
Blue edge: 453.956 nm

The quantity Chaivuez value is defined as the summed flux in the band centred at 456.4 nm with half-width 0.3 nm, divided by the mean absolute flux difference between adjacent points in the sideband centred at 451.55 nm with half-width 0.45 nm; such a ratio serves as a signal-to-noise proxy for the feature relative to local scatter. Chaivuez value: 416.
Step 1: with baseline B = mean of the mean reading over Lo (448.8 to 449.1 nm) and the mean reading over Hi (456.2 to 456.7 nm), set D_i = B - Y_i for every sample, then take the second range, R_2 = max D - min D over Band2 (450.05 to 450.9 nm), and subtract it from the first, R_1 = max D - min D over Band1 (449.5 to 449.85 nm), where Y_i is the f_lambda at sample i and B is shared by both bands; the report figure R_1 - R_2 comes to -3.1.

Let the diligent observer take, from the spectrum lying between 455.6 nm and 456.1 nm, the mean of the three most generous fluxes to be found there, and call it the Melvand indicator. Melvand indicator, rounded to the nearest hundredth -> 20.66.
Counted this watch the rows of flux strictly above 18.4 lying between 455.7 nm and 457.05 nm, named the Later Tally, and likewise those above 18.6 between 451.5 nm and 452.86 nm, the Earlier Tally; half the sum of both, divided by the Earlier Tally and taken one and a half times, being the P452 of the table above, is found 1.8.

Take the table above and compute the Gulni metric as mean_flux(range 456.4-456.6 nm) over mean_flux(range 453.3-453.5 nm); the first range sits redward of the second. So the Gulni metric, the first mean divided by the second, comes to 1.16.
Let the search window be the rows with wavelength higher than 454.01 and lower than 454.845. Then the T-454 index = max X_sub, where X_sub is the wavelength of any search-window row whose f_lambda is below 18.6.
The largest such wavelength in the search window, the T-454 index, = 454.793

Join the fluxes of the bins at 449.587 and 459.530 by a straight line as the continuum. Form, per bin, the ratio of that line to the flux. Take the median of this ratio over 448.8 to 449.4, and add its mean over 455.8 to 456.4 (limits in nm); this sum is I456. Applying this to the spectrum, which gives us 1.86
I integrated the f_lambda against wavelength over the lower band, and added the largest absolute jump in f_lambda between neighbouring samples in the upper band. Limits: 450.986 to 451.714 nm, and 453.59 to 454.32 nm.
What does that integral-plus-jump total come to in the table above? 15.6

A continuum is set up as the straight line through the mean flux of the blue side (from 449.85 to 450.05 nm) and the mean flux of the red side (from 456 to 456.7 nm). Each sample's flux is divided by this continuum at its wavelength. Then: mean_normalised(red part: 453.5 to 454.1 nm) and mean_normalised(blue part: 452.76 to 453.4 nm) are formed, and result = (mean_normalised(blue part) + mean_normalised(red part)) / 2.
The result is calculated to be 0.95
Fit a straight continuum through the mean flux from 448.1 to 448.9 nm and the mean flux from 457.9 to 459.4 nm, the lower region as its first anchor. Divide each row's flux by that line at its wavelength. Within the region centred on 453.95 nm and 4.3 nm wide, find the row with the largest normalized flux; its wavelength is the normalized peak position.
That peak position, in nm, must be 455.841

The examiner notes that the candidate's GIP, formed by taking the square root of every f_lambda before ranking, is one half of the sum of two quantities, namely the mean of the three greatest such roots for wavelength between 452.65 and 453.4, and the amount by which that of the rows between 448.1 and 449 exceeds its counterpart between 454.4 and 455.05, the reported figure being 2.19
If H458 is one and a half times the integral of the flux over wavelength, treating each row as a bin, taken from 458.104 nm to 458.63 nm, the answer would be 15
